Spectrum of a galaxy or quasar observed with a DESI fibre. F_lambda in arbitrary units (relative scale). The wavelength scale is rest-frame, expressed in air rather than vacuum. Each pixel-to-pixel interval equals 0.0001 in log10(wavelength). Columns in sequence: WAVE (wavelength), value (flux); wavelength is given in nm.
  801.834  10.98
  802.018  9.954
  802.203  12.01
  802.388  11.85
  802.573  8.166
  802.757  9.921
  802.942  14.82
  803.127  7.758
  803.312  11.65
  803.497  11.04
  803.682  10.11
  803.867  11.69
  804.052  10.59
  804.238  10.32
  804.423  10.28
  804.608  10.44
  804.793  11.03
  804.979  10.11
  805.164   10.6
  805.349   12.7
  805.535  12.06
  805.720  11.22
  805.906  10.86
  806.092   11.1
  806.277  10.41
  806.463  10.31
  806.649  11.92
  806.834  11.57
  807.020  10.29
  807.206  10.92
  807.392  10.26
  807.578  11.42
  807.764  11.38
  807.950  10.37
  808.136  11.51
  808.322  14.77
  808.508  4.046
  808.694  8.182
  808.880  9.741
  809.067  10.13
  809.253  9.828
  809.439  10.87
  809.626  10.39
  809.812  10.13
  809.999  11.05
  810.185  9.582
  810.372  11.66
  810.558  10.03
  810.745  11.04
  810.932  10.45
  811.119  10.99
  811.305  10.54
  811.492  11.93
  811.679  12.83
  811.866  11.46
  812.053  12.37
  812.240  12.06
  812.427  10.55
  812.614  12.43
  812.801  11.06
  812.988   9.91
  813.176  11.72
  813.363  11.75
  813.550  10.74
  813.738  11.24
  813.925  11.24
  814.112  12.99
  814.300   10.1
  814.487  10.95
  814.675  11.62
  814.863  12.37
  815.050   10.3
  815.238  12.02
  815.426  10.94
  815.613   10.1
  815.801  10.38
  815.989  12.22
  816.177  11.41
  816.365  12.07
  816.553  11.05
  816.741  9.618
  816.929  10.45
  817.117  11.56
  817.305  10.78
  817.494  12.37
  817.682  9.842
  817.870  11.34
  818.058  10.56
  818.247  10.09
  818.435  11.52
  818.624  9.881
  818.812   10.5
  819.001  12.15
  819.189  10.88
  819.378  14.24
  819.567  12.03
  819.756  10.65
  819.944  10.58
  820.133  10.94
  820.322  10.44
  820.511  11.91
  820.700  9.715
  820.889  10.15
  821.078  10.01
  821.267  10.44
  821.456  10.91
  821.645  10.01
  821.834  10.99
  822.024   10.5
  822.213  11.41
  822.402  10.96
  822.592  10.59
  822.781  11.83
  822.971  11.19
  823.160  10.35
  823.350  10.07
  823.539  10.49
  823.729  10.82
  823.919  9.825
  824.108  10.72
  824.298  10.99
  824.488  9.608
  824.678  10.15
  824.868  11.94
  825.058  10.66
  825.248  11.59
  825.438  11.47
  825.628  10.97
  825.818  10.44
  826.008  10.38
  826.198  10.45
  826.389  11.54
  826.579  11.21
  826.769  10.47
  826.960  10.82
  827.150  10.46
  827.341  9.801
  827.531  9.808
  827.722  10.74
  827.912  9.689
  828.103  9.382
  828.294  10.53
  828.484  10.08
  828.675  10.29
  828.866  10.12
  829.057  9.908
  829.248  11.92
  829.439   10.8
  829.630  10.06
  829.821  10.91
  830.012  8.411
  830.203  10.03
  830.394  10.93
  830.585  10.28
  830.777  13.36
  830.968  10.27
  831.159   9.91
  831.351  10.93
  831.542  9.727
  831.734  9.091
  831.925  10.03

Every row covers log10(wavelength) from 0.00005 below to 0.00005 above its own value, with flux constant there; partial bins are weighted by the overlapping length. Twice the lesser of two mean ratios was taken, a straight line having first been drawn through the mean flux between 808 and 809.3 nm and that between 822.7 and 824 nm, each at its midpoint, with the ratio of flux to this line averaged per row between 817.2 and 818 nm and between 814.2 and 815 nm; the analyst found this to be 2.15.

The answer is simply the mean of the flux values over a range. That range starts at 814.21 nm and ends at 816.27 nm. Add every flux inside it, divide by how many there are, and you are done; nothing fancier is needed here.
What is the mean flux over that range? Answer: 11.1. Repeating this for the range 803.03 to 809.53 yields 10.6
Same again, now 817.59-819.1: 10.7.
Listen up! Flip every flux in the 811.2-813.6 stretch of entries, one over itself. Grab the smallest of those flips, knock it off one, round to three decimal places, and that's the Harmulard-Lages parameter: 0.922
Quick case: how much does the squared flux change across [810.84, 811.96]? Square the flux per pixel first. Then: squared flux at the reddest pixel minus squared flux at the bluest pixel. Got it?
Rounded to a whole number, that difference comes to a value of 22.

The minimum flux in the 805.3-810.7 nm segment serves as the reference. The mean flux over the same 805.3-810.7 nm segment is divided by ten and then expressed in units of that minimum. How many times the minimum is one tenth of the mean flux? 0.263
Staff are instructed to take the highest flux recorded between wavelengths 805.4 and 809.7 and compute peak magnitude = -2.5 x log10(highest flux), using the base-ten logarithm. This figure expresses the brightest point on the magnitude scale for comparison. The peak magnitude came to -2.92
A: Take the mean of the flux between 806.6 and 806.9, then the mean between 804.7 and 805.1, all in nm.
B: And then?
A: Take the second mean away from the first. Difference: 1.2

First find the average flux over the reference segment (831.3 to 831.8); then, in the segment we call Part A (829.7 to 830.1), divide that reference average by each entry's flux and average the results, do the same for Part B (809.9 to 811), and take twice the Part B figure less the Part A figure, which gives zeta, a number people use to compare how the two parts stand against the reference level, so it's 0.83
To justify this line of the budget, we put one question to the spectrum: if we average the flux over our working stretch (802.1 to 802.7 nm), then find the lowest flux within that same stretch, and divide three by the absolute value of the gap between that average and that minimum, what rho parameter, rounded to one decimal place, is 1.2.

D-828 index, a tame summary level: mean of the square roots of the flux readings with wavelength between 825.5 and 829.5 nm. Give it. 3.23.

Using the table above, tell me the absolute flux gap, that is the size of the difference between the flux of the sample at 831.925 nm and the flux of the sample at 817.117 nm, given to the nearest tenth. 1.5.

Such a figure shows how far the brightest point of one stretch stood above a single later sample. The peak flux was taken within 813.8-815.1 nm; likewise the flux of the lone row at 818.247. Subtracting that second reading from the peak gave 2.9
